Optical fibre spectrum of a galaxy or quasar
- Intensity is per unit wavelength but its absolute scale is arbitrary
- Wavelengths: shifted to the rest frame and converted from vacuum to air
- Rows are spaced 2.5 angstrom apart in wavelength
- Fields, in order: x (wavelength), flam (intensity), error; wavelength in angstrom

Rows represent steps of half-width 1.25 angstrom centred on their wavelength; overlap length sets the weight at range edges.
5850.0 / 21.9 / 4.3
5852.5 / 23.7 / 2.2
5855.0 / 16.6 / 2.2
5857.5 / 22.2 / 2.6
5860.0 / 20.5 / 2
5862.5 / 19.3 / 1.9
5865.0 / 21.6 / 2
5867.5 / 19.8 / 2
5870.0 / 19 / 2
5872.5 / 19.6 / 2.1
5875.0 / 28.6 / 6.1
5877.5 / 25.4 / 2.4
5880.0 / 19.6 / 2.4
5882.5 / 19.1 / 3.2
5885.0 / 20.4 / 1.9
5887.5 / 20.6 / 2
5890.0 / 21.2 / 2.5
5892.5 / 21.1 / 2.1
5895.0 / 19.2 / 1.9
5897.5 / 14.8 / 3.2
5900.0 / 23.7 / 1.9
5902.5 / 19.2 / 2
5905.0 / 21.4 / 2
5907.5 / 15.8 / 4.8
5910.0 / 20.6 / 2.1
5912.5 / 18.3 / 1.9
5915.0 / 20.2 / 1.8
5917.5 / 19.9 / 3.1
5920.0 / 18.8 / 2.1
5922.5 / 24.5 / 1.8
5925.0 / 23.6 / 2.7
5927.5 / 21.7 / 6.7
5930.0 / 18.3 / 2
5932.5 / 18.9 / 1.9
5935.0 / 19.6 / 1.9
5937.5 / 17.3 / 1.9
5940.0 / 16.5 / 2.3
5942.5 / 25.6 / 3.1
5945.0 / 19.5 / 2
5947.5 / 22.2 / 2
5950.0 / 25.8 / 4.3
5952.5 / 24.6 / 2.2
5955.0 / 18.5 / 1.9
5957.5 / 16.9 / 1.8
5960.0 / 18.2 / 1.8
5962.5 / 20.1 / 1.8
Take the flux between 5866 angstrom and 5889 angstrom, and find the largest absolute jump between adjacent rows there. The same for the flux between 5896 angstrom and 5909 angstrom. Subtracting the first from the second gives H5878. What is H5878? 0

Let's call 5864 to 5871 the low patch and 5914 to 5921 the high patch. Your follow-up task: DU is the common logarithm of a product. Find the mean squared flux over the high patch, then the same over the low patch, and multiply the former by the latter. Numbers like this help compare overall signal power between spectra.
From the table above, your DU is 5.195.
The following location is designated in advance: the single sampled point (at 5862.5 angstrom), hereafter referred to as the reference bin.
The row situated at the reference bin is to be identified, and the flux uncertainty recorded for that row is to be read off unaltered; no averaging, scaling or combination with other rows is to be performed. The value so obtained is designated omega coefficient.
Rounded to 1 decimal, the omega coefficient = 1.9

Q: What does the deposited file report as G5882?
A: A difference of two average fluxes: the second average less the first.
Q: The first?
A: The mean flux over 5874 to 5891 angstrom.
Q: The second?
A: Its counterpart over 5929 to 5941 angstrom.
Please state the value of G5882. -4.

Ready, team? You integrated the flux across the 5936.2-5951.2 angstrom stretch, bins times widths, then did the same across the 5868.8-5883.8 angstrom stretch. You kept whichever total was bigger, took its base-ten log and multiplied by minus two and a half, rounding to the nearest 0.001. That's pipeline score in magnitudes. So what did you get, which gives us -6.291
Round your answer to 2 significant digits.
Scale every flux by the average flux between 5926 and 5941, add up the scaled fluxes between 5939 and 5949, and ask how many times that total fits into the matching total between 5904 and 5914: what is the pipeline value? 0.91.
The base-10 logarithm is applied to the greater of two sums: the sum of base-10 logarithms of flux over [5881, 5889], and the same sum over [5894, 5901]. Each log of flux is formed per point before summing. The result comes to 0.592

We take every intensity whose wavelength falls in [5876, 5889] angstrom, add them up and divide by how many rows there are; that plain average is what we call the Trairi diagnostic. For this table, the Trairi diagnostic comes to 21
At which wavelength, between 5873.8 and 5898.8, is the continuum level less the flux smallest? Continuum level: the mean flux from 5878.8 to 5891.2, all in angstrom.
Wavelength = 5875.0 angstrom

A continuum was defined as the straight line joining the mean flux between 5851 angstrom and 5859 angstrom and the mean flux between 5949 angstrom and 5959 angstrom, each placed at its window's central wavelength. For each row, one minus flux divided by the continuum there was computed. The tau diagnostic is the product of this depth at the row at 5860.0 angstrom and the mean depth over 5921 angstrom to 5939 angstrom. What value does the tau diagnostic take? 0.0006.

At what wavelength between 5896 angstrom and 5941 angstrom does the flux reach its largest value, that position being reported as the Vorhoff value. 5922.5 angstrom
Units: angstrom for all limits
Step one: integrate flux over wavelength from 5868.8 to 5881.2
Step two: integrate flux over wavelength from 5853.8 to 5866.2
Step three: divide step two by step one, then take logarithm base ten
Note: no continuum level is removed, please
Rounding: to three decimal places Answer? -0.049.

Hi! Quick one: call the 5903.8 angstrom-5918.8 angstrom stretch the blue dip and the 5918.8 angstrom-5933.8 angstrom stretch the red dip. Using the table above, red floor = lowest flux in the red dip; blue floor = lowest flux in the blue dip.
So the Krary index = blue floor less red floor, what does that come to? -2.5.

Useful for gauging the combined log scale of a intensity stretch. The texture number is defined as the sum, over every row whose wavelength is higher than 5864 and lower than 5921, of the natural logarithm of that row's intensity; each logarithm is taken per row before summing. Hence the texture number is 69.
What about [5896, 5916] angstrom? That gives 24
